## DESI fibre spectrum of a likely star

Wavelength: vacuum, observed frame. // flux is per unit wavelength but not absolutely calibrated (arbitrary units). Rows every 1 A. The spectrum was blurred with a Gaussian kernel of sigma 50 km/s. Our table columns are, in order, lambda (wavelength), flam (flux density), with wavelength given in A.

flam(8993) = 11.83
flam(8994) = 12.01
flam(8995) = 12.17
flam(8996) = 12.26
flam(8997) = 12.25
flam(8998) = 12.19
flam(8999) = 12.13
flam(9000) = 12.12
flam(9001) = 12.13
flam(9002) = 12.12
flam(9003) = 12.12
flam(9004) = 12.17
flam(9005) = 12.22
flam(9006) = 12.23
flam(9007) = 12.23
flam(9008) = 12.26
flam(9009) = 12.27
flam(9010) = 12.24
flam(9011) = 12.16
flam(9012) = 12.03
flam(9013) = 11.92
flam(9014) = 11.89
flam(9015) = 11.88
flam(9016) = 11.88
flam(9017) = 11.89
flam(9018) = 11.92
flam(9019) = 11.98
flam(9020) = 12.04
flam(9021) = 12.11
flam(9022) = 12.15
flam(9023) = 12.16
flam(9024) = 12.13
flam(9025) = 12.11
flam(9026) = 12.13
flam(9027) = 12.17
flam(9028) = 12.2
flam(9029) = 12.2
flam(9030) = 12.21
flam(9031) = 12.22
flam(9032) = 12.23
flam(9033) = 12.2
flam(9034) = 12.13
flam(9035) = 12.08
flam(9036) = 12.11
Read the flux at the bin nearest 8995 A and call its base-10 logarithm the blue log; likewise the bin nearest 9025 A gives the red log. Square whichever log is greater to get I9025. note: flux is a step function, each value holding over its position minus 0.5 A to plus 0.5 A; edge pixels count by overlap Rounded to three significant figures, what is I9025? 1.18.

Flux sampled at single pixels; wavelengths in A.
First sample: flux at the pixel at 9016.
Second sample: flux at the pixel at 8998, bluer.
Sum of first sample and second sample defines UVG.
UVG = 24.1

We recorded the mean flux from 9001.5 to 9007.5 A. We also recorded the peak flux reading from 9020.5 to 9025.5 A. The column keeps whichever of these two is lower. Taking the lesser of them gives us 12.16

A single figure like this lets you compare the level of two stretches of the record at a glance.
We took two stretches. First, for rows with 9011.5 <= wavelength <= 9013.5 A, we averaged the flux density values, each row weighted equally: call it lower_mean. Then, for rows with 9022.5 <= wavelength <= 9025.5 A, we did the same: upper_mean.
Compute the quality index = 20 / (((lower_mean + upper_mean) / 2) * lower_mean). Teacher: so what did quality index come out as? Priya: 0.139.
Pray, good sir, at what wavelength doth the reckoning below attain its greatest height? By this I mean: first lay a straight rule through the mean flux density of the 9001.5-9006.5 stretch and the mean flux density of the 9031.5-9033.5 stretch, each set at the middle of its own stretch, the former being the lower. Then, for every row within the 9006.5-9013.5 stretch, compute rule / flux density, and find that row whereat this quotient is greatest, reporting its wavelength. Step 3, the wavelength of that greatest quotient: 9013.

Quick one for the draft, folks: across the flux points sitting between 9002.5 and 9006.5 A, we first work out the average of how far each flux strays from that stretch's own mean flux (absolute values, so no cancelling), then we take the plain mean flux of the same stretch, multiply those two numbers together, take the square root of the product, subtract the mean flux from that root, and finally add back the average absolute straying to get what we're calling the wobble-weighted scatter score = -11.45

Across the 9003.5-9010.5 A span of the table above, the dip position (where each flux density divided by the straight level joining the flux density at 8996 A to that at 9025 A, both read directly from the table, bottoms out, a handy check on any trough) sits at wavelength 9004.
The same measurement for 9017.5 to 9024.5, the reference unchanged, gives 9018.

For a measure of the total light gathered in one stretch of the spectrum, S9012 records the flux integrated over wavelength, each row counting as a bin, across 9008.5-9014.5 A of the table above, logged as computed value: 73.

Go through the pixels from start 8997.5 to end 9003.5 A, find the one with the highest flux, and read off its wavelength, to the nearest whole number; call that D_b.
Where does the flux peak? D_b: 8998 A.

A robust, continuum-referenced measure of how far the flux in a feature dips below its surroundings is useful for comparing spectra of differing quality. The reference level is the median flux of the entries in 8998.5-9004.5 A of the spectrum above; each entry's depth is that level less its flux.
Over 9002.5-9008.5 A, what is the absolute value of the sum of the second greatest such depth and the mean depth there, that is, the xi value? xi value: 0.125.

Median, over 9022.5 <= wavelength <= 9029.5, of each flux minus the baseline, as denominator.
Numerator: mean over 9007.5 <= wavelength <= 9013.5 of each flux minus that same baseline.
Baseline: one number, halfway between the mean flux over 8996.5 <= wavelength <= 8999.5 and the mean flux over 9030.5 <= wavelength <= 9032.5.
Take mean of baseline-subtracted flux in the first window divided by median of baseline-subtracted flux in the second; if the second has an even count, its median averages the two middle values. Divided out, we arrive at 1.3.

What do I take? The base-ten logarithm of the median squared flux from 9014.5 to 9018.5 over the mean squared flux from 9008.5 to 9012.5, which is -0.021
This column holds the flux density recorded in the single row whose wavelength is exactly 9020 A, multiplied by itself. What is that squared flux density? 145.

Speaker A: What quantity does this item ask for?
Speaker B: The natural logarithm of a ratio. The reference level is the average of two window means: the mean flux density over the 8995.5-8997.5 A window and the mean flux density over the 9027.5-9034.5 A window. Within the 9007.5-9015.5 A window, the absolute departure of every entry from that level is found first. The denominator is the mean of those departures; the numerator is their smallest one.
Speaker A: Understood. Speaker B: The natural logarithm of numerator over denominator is -2.5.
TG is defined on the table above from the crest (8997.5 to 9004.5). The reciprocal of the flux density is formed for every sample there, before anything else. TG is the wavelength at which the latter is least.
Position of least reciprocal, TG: 8998 A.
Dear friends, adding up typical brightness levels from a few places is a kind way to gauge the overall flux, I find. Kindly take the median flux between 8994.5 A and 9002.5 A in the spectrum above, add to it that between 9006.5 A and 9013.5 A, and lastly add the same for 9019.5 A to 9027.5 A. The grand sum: 36.5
